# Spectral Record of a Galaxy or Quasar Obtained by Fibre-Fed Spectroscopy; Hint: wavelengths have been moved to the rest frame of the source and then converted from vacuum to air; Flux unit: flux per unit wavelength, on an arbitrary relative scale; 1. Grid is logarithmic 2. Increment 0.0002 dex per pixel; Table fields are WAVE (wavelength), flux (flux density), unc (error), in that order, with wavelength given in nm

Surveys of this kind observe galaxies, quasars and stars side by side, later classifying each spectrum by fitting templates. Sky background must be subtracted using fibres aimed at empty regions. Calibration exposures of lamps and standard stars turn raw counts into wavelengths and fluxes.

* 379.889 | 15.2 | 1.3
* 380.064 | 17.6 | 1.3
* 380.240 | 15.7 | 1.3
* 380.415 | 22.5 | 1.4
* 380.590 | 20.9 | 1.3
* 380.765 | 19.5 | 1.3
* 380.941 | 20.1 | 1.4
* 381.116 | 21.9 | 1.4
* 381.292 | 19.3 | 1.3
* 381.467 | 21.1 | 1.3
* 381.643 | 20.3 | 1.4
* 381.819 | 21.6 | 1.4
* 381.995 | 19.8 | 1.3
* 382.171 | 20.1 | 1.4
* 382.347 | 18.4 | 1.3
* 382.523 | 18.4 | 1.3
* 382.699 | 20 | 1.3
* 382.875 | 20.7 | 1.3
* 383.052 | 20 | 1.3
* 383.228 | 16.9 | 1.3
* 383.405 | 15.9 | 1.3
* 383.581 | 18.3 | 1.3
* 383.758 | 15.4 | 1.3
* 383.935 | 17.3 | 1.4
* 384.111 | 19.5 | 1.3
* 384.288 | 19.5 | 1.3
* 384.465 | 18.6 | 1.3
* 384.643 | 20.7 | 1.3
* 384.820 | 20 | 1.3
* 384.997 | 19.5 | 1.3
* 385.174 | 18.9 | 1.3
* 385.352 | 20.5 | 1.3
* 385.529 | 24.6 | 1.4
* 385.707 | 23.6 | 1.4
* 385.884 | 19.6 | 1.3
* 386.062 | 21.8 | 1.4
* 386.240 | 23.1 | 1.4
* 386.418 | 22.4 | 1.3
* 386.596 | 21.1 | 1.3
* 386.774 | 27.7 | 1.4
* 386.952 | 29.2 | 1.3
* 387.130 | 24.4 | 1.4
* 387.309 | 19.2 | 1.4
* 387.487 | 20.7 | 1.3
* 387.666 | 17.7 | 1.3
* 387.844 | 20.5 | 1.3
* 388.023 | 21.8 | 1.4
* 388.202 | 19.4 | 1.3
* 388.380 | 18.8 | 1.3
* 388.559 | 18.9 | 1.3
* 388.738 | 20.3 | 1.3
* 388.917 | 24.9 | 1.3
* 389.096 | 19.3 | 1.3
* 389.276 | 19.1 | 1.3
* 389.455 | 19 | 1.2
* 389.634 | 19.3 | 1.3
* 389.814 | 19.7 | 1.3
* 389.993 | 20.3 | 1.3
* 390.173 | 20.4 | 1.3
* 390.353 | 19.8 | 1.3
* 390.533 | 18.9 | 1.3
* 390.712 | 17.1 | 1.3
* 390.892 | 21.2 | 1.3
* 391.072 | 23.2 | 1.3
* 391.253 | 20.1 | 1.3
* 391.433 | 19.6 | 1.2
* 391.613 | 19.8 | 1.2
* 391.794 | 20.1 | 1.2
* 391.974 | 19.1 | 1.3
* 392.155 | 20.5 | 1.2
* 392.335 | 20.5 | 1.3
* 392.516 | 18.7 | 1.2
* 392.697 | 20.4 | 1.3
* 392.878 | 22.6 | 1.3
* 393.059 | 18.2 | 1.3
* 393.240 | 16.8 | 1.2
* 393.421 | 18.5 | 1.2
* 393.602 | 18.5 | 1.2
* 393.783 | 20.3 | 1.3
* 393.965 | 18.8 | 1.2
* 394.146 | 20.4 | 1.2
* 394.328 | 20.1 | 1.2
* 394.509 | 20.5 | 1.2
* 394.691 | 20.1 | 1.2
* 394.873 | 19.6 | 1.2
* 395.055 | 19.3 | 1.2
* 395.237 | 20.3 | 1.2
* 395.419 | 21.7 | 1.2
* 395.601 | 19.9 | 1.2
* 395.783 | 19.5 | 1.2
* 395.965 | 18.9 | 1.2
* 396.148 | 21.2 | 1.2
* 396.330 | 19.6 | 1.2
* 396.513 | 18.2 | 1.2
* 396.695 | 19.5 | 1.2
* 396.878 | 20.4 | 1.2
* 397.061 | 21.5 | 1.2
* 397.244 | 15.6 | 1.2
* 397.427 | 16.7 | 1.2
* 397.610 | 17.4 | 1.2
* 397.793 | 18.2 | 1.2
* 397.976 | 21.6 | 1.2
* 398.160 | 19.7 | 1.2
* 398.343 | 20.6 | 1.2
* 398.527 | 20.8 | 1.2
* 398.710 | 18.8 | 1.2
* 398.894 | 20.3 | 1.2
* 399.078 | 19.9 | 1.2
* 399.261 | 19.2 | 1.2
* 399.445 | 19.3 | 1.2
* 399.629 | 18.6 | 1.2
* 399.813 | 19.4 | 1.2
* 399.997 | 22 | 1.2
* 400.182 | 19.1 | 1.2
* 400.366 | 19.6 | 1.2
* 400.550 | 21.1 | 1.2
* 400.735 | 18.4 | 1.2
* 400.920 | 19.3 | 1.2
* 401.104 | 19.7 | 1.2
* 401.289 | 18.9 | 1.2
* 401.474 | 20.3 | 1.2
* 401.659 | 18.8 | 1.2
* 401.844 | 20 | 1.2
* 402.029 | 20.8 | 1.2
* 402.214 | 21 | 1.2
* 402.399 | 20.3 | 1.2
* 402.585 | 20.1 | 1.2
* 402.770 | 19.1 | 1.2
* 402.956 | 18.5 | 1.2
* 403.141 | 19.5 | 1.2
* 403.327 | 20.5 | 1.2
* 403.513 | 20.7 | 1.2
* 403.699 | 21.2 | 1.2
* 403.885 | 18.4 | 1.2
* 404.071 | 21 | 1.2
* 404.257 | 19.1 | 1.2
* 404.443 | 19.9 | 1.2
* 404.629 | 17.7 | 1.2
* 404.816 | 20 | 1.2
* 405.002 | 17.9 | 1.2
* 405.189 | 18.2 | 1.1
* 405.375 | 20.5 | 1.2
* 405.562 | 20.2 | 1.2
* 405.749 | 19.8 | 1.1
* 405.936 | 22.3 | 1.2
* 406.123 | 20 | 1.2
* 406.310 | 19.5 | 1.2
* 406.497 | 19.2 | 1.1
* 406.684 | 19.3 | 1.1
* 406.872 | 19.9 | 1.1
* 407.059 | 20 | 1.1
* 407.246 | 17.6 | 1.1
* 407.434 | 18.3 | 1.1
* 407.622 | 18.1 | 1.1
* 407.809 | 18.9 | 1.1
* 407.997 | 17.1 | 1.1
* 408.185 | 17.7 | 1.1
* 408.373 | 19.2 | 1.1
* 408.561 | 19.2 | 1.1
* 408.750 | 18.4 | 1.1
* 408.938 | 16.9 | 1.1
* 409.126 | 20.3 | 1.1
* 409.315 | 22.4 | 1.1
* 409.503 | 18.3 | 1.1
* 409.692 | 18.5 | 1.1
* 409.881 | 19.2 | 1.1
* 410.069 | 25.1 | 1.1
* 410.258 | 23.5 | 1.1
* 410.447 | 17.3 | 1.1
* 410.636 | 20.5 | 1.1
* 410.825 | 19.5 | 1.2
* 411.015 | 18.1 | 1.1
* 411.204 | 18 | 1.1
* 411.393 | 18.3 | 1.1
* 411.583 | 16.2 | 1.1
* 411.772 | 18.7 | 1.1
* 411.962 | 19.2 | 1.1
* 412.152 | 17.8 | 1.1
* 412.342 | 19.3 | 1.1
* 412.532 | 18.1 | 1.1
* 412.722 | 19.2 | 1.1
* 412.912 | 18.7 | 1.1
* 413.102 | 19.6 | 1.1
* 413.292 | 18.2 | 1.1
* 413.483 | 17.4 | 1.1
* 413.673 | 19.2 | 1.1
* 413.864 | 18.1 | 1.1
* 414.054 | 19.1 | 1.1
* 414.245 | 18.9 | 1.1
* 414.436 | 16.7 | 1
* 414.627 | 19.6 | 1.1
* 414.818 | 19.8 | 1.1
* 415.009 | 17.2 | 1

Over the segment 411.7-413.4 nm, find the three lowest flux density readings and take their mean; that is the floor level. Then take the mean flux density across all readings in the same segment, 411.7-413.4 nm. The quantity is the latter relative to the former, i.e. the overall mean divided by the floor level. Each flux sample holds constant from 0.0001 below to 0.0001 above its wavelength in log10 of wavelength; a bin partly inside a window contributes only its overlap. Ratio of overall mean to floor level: 1.04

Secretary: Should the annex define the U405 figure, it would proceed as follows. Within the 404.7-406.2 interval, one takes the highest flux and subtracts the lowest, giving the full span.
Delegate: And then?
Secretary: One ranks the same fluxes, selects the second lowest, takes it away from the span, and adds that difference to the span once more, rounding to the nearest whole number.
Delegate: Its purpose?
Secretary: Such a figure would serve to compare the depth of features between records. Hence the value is -9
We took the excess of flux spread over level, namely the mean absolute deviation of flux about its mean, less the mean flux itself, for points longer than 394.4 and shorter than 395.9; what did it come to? -19.6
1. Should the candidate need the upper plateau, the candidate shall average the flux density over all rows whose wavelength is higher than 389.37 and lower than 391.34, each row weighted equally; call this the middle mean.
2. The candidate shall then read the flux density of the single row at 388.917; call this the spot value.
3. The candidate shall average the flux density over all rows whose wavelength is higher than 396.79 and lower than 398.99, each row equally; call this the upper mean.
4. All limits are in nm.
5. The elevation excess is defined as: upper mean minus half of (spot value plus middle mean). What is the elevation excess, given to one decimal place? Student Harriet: -3.1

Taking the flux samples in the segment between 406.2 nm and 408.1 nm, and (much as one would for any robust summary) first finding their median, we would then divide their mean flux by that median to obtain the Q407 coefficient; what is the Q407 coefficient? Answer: 0.99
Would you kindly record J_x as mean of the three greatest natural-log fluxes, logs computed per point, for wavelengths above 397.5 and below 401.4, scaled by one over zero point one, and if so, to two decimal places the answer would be 30.71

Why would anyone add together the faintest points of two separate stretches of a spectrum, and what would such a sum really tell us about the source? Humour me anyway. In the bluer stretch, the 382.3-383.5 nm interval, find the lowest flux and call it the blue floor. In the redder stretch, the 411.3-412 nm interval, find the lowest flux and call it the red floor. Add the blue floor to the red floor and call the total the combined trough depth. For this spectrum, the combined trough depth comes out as 32.1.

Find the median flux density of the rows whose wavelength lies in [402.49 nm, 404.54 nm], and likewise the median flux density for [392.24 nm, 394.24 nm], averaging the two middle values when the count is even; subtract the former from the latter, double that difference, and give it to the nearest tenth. -2.2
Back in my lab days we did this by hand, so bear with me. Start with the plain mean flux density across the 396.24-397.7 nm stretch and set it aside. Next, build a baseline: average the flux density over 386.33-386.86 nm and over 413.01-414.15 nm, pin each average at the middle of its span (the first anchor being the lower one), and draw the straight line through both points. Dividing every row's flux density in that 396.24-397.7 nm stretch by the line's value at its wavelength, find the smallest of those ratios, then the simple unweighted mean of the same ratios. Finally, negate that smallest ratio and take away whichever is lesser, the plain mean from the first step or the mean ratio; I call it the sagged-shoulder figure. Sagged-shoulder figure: -1.57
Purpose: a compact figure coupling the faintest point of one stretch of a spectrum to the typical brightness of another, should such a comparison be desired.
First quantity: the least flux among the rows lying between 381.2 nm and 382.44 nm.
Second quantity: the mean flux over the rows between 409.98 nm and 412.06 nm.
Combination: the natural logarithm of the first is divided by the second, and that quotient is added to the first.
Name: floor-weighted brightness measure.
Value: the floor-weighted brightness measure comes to 18.5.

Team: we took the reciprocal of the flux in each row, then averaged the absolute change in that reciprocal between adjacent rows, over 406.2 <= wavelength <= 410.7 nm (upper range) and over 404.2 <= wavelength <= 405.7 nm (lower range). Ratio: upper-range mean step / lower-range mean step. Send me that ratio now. 1.07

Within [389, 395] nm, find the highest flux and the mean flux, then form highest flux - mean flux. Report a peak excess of 3.5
